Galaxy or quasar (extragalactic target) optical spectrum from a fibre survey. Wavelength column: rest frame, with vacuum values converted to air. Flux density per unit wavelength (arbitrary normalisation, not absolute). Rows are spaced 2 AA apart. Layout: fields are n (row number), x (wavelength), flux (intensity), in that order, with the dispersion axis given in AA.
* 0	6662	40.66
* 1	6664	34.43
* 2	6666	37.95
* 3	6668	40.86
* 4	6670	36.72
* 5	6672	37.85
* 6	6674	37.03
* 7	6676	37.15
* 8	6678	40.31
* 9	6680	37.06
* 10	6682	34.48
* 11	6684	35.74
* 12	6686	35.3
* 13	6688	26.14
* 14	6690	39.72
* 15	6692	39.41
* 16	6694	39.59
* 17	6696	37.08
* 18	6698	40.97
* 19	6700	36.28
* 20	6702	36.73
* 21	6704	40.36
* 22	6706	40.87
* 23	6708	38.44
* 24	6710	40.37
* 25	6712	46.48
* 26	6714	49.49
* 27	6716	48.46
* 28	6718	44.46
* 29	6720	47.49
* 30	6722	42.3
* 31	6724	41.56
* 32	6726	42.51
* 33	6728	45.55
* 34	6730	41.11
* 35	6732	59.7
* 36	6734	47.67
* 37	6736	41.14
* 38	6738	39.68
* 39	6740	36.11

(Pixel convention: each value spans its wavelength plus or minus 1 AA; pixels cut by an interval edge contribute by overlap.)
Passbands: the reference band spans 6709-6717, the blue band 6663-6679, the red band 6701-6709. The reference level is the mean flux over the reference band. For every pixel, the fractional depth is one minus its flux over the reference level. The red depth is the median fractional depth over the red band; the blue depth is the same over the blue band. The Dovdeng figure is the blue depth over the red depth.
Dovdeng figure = 1.3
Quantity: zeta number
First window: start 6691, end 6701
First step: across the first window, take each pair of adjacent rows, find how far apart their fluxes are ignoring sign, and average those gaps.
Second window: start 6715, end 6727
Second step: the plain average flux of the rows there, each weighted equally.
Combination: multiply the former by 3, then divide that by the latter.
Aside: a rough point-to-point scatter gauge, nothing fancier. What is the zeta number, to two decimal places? 0.19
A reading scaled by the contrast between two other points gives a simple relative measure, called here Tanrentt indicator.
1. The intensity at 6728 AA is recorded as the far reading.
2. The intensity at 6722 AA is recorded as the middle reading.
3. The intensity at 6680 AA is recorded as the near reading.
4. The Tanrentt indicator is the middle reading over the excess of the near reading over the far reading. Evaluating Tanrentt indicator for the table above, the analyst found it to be -5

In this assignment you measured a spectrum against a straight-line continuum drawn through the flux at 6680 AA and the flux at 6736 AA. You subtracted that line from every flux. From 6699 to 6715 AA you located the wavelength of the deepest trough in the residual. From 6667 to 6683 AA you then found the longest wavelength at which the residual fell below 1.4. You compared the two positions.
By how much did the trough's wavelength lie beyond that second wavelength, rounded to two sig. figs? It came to 18 AA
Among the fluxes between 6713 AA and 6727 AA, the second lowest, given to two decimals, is 42.30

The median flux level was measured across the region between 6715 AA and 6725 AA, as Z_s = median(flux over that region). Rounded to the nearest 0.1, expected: 44.5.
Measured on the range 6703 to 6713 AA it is 40.4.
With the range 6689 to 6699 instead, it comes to 39.6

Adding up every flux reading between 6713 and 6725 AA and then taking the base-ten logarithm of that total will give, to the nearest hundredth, 2.44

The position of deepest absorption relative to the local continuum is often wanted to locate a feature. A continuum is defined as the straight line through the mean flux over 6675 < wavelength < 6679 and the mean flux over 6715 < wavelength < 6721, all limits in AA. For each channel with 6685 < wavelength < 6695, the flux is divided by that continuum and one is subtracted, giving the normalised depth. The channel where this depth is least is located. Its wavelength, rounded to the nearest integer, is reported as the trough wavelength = 6688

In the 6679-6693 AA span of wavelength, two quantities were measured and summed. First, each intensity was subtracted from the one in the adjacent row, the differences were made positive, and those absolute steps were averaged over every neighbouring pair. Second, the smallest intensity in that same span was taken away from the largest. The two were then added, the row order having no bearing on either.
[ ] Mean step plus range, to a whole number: 18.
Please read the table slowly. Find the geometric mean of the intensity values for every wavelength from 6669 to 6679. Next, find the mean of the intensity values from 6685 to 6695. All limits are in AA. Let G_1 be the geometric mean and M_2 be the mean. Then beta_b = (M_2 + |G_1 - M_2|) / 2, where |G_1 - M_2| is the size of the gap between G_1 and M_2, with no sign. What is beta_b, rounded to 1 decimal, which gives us 18.9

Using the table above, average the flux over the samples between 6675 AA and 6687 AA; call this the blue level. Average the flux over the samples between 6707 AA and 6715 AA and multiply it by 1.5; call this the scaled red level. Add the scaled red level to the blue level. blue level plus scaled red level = 102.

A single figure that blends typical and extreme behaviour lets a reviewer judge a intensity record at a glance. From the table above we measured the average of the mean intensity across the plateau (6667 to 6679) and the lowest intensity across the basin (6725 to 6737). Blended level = 39.7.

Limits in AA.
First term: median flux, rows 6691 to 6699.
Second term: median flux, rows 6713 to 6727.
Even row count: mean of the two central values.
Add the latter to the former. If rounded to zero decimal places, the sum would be 84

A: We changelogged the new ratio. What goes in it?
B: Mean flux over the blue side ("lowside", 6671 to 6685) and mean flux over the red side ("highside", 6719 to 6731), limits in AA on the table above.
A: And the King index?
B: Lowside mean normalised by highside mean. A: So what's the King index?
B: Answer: 0.85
